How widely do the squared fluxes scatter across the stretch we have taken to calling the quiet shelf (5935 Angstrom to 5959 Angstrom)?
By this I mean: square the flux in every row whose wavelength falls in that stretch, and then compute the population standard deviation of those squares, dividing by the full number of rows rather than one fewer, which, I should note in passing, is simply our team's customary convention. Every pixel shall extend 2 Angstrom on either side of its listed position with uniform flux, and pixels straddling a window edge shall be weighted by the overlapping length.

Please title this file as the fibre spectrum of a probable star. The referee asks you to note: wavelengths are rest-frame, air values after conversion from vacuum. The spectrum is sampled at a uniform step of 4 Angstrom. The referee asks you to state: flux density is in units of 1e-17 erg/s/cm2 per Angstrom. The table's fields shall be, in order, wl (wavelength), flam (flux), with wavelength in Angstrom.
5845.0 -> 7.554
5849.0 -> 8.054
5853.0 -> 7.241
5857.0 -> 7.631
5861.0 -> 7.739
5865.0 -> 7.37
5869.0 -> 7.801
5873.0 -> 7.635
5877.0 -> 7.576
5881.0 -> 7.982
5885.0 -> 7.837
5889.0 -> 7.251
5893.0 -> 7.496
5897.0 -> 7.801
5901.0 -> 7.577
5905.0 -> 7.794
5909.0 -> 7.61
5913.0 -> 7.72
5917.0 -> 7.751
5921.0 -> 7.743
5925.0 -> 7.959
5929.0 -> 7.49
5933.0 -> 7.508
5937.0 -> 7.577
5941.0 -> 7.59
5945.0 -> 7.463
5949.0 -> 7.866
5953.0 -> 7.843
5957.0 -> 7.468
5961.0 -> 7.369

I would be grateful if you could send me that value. 2.5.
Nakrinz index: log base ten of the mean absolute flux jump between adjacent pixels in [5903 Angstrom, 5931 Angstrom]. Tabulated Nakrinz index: -0.77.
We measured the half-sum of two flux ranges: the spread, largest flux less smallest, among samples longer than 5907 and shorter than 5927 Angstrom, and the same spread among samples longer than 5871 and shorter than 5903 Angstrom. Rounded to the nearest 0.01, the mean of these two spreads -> 0.54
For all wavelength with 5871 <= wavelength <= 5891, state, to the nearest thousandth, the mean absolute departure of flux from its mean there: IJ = 0.203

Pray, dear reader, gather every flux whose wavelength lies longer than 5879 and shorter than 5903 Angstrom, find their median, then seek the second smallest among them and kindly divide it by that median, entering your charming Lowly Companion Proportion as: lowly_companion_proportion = 0.975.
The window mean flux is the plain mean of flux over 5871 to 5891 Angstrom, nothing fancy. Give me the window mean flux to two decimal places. 7.66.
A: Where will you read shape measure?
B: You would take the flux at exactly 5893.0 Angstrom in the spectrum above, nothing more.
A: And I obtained 7.496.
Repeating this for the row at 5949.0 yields 7.866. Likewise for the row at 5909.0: 7.61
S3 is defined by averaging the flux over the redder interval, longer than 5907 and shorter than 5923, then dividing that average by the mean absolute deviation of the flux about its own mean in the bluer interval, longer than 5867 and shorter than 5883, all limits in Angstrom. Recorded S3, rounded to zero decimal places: 54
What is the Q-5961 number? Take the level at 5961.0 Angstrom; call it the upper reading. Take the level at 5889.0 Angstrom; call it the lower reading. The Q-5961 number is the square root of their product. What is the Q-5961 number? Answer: 7.31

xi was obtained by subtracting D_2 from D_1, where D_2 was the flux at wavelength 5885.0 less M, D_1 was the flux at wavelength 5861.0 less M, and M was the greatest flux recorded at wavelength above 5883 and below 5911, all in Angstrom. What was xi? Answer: -0.10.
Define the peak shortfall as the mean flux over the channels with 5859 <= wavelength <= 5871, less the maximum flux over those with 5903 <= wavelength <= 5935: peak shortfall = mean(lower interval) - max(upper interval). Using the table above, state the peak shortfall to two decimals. -0.32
